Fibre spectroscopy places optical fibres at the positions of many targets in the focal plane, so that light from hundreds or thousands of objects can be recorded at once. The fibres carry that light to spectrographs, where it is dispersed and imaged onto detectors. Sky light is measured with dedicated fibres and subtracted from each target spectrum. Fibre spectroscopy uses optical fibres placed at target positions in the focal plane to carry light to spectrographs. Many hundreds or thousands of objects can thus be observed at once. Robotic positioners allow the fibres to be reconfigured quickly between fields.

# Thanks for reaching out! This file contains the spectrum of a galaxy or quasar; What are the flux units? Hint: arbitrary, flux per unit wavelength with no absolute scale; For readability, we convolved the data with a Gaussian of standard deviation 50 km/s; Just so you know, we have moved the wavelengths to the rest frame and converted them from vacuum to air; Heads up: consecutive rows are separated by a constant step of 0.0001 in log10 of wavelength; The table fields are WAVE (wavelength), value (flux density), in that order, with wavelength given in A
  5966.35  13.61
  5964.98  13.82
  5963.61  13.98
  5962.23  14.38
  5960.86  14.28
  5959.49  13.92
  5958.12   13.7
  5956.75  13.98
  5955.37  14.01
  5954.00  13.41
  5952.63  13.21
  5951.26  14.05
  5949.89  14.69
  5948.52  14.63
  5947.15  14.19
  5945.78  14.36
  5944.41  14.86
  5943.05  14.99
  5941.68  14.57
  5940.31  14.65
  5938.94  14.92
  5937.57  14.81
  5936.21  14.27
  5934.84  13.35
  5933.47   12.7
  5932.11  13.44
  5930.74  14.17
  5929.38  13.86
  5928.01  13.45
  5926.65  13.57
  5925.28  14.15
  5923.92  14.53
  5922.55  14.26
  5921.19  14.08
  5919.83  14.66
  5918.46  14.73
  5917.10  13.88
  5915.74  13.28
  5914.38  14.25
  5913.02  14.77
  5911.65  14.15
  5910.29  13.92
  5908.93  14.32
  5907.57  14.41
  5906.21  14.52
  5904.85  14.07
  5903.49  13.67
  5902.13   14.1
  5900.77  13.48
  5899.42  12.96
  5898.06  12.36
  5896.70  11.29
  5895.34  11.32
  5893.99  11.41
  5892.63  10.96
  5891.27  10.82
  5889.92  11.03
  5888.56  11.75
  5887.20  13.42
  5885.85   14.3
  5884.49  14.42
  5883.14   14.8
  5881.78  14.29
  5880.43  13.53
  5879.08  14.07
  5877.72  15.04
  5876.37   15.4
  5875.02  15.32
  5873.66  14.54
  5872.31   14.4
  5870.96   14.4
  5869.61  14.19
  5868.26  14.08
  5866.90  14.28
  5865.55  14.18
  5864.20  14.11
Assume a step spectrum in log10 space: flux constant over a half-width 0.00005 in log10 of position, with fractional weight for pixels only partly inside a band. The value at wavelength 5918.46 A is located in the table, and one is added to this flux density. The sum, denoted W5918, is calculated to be 15.73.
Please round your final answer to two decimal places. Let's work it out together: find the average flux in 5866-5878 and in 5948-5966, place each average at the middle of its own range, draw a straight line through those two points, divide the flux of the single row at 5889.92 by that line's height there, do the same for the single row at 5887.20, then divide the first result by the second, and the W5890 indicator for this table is 0.82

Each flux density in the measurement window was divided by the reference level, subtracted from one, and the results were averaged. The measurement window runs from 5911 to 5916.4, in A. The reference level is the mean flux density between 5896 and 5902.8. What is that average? -0.10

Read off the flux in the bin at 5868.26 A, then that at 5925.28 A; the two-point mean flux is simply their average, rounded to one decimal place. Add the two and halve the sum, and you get 14.1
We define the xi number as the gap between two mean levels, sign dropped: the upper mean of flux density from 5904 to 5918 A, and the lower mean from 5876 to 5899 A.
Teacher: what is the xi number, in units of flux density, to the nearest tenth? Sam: 1.2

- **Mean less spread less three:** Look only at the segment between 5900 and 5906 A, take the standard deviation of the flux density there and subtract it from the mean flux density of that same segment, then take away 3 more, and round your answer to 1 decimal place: 10.6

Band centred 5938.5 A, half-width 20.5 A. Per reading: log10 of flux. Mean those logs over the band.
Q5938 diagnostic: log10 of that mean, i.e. 0.061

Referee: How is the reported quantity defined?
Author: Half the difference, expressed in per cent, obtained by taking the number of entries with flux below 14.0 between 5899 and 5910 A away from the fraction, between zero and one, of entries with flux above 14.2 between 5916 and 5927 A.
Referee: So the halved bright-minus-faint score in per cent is -125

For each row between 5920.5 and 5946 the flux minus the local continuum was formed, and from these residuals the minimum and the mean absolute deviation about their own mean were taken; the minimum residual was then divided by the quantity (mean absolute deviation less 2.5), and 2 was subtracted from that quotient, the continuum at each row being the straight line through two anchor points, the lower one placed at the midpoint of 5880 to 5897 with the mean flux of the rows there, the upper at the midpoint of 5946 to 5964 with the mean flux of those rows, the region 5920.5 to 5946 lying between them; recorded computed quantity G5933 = -1.58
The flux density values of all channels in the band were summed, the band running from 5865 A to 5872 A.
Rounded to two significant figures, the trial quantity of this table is 71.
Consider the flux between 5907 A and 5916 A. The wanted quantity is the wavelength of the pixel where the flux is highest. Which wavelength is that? 5913.02 A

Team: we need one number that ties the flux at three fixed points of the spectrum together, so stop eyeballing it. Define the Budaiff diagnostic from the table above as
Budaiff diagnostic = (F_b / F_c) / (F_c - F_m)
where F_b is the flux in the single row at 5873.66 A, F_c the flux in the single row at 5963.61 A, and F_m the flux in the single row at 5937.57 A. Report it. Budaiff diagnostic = -1.3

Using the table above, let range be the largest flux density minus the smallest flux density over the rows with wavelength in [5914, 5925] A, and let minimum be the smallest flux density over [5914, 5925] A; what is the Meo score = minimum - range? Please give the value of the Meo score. 11.8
